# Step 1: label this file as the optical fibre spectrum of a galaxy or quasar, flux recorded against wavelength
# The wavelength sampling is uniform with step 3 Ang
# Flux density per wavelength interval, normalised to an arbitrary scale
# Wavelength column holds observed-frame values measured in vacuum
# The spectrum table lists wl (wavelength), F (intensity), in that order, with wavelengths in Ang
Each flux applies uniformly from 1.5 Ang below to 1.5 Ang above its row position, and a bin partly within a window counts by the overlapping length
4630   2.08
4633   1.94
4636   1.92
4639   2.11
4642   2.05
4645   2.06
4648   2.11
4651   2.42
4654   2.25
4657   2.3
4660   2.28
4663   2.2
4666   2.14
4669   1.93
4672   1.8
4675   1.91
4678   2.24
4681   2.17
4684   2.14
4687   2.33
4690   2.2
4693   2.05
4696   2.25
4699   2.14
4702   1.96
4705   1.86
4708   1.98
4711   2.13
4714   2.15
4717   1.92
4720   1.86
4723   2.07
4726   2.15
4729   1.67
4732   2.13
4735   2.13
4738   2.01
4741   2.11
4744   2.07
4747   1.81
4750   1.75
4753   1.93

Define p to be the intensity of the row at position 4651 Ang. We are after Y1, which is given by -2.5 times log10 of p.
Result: -0.96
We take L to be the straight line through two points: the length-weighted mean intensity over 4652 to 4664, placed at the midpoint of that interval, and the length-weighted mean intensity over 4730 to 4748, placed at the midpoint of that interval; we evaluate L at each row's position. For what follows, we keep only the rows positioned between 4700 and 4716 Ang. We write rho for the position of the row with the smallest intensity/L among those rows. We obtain 4705 Ang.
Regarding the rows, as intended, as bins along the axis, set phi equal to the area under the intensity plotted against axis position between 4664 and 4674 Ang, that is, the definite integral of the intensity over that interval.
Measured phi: 19.7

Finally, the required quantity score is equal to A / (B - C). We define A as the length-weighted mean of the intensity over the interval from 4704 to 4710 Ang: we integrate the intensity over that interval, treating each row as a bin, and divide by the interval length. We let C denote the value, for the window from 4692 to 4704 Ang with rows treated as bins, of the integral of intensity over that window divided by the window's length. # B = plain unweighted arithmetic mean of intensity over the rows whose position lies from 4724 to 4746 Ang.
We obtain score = -36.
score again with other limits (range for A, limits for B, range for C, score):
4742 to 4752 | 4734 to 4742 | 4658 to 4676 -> 65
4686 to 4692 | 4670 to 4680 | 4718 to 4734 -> 525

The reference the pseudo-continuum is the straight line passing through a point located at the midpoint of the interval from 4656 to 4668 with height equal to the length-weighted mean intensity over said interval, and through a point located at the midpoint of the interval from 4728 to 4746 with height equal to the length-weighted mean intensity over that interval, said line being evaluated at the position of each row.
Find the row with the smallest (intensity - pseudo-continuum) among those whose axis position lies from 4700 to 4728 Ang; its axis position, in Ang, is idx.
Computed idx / 4705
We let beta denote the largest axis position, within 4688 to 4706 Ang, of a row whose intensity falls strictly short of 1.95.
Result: 4705 Ang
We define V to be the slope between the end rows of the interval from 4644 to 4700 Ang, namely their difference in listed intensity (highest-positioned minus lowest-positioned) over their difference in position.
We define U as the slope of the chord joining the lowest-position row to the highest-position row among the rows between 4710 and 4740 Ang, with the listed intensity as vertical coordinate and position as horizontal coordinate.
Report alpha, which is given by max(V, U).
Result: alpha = 0.001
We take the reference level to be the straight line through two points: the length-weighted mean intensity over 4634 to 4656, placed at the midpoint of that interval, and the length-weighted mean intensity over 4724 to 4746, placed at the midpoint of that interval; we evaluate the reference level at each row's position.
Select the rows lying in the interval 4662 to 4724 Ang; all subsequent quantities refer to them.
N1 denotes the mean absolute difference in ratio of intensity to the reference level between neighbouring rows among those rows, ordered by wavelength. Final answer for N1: 0.067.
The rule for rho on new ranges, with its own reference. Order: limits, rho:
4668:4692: 4672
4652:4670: 4669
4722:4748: 4729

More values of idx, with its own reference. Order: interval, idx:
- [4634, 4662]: 4636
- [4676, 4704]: 4702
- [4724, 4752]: 4729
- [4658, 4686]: 4672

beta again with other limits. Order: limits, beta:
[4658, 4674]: 4672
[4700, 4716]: 4705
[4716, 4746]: 4729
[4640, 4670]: 4669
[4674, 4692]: 4675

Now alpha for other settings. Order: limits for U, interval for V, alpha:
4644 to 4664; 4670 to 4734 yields 0.008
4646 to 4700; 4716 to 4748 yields 0.001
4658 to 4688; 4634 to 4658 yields 0.018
